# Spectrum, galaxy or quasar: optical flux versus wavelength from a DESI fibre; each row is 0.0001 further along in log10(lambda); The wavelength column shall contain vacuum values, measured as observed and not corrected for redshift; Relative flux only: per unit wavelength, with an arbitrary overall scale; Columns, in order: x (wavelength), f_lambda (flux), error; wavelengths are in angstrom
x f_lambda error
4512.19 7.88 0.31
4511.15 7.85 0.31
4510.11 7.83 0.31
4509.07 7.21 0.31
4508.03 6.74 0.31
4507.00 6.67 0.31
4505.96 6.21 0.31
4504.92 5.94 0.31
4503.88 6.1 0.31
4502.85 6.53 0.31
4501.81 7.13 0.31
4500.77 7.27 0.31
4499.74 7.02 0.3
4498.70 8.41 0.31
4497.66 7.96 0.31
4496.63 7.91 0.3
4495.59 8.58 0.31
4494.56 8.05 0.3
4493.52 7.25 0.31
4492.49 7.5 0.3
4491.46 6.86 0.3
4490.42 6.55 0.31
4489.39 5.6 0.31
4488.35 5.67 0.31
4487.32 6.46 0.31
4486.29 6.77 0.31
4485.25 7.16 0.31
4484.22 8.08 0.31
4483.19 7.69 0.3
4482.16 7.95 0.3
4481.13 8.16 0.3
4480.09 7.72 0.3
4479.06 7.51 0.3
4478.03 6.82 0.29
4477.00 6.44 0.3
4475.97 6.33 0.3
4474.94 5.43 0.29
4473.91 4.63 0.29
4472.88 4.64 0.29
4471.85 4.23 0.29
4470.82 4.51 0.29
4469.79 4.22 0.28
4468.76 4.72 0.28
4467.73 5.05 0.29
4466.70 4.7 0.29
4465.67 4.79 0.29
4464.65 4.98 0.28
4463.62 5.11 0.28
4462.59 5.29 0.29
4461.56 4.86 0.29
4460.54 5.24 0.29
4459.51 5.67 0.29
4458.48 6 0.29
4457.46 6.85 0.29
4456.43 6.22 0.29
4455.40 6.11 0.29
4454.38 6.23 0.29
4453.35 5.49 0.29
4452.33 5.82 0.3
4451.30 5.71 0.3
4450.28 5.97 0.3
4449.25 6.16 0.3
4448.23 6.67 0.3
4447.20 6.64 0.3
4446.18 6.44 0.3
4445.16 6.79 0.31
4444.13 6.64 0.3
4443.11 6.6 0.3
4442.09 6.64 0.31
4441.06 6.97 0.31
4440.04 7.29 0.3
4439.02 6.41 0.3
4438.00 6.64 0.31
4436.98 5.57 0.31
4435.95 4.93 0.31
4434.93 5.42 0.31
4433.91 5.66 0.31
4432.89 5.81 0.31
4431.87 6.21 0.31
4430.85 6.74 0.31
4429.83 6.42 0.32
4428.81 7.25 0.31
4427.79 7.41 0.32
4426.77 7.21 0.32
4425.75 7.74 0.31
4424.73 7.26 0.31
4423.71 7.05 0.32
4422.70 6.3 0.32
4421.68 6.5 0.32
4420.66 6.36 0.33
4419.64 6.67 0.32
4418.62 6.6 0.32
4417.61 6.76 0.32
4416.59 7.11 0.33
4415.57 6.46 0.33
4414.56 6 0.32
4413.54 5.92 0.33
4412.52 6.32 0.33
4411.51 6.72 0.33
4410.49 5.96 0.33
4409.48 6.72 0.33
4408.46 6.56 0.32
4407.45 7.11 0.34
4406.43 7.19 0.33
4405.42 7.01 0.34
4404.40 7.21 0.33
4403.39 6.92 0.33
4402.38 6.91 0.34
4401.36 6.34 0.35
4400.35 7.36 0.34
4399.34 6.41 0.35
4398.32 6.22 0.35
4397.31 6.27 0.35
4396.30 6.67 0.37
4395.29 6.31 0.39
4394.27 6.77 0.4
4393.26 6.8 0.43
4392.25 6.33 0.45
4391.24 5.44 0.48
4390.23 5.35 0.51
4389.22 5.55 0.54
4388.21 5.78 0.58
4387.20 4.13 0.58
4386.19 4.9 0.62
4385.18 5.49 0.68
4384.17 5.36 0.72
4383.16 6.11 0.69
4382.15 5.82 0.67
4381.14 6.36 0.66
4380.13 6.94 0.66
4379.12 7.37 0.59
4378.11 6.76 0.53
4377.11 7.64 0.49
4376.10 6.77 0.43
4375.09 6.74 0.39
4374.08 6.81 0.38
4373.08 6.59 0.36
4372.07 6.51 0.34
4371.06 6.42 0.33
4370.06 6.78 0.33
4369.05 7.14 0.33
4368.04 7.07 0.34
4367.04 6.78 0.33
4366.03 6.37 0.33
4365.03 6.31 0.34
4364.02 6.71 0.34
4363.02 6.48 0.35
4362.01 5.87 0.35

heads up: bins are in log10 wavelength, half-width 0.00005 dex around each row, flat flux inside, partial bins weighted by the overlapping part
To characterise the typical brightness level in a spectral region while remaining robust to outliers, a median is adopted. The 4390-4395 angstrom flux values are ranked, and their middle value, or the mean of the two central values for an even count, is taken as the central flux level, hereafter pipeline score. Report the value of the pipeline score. 6.33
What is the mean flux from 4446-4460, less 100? -93.9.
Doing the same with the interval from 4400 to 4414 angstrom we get -93.3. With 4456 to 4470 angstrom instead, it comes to -94.7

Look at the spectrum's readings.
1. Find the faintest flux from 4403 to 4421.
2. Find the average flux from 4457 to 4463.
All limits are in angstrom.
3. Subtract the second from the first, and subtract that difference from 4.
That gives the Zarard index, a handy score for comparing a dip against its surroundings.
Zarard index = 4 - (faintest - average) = 3.7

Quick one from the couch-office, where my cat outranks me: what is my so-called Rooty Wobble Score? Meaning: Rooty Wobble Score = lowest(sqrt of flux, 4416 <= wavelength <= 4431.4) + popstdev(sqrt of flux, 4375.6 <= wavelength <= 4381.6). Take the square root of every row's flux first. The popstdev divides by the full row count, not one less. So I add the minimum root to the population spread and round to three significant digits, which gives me 2.59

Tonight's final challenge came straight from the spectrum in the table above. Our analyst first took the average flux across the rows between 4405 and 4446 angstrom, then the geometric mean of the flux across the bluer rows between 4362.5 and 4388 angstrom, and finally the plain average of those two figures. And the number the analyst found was 6.5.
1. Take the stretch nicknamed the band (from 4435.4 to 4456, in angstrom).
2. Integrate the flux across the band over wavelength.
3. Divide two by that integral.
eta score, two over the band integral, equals 0.0155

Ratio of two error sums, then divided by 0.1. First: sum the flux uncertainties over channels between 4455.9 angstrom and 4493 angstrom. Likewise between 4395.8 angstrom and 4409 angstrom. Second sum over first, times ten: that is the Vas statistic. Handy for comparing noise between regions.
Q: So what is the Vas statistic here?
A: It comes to 4.2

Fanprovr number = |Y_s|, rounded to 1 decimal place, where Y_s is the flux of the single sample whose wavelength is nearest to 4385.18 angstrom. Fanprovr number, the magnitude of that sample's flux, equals 5.5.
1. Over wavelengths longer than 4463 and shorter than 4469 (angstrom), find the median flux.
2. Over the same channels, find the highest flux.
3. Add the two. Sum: 10.0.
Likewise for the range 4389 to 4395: 12.7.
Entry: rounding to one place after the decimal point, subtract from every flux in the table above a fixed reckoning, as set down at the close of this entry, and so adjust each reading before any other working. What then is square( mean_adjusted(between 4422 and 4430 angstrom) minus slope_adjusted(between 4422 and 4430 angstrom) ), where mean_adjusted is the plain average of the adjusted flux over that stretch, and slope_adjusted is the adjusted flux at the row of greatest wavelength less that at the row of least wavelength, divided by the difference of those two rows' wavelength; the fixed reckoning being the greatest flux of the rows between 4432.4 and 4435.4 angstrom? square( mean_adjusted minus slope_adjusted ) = 1.6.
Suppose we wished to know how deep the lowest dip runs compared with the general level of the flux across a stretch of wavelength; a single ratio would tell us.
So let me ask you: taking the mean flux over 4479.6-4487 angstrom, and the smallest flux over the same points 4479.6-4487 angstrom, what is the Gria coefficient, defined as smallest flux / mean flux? 0.89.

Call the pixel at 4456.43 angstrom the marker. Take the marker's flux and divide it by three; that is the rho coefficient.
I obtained 2.07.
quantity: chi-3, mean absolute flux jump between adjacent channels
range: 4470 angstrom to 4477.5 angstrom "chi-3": 0.42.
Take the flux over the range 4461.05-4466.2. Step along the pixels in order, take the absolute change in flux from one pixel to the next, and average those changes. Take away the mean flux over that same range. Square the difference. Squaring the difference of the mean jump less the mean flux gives 23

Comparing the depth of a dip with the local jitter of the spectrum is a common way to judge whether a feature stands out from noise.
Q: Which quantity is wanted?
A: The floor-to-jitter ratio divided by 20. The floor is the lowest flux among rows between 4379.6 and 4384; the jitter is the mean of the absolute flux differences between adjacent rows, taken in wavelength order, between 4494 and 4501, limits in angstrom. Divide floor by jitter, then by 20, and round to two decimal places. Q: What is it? 0.52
